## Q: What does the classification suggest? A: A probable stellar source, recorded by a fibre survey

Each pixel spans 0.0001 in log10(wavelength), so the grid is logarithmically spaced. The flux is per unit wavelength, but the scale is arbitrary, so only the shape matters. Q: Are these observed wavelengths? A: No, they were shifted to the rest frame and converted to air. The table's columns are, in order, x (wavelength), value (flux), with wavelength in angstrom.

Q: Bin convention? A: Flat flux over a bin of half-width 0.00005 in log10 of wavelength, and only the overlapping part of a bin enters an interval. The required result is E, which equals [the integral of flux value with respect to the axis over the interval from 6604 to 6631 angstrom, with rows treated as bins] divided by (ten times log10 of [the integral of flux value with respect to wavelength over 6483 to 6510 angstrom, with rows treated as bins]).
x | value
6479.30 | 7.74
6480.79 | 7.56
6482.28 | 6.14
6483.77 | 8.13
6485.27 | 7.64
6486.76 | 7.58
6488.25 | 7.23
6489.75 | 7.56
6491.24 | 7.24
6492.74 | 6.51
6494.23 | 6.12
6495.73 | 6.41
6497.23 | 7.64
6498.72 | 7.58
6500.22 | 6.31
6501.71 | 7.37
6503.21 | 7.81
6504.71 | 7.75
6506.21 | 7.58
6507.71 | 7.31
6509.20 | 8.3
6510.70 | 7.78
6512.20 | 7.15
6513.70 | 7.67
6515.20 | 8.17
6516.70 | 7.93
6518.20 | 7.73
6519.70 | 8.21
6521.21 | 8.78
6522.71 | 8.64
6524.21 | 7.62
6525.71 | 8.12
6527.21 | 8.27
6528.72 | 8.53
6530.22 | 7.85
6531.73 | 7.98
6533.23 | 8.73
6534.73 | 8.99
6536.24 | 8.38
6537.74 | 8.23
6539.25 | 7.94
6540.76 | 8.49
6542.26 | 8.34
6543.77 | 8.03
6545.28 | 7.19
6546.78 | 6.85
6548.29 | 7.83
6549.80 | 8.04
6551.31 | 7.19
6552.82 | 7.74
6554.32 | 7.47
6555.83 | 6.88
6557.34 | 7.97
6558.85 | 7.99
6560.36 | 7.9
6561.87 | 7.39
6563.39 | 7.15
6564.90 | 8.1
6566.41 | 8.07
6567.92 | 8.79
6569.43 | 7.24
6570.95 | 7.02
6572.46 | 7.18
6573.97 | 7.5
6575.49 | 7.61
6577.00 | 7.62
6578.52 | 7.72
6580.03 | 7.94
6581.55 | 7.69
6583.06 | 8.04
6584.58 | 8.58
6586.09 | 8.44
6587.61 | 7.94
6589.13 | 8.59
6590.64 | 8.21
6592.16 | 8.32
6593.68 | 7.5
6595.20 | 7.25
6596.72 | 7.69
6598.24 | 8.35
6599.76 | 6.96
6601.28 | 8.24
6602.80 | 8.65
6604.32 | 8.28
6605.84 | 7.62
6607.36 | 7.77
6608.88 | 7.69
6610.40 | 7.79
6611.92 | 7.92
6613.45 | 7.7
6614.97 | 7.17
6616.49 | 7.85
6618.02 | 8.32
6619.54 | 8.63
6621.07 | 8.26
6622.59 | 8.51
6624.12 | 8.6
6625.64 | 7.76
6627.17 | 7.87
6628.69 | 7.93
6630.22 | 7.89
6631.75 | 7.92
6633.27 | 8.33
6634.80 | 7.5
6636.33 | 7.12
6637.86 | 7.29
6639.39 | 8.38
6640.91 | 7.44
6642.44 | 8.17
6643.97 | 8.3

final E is 9.37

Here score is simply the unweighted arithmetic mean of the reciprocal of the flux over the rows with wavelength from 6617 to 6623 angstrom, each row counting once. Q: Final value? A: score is 0.119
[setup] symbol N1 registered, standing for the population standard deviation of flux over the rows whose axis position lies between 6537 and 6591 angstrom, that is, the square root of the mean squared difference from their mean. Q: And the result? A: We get 0.497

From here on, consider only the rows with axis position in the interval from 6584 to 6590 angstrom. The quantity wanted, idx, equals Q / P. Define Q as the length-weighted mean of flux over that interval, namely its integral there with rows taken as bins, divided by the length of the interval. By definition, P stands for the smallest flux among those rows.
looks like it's 1.057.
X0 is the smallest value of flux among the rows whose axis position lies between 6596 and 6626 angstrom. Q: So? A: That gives 6.96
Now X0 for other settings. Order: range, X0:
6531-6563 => 6.85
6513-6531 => 7.62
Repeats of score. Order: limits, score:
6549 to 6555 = 0.132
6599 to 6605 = 0.125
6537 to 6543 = 0.121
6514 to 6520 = 0.125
